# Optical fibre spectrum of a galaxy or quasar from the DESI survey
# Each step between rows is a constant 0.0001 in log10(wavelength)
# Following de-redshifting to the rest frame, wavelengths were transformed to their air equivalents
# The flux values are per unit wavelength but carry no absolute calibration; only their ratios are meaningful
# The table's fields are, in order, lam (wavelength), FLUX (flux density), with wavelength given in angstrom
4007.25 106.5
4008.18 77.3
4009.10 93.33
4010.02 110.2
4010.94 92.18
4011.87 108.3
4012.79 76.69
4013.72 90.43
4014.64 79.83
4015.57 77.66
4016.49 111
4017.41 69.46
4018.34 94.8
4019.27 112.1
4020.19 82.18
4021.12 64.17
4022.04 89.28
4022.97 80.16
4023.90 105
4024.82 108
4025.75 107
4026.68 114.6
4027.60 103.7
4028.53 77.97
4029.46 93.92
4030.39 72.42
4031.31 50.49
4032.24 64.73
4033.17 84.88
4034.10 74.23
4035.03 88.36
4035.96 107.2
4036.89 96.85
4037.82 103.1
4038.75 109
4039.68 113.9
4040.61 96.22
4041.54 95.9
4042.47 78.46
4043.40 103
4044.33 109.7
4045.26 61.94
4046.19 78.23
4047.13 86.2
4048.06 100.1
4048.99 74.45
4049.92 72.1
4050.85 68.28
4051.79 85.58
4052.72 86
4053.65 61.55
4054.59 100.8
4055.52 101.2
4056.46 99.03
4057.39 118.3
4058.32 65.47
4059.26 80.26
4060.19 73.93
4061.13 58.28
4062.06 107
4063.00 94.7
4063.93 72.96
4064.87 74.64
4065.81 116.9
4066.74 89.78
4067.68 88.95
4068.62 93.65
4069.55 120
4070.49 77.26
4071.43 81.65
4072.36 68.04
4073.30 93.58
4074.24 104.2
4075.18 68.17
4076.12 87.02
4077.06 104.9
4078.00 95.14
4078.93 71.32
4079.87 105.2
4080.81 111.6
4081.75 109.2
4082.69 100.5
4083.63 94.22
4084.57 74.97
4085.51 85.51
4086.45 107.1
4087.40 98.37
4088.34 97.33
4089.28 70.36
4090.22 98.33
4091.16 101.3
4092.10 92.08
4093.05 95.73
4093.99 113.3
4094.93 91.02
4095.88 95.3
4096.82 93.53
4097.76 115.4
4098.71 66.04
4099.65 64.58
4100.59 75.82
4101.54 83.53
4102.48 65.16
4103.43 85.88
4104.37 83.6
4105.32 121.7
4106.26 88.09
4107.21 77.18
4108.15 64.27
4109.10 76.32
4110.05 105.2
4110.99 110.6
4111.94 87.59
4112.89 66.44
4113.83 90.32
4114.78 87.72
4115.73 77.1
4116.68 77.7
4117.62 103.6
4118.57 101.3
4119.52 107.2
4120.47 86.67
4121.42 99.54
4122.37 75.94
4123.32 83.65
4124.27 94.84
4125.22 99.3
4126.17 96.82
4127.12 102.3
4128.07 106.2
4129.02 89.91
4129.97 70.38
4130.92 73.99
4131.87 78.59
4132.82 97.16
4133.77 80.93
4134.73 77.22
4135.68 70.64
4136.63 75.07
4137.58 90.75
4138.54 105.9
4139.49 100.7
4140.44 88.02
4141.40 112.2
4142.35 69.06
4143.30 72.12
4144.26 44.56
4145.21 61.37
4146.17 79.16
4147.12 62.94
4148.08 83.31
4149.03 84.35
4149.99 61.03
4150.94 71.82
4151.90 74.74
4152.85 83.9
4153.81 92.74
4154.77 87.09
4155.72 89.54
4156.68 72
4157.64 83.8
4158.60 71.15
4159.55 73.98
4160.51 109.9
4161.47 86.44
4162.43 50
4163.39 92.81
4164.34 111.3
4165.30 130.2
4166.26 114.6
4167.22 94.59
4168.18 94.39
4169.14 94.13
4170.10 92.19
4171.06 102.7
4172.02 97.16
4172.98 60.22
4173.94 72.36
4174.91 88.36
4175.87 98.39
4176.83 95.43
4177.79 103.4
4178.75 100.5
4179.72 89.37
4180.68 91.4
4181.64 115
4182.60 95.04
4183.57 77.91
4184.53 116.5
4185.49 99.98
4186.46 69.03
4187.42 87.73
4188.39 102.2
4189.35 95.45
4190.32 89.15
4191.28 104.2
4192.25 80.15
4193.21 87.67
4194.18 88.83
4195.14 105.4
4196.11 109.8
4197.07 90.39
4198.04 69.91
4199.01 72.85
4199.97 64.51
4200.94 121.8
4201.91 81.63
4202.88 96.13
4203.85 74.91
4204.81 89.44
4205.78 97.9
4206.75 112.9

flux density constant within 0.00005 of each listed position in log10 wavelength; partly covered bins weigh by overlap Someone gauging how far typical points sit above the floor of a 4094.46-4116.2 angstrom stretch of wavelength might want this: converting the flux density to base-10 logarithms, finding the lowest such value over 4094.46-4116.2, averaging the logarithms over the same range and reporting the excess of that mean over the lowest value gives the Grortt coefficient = 0.118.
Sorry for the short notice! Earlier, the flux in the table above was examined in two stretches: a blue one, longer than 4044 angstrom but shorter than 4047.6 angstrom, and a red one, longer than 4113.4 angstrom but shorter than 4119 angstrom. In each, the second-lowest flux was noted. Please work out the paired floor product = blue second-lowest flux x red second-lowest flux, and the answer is 6078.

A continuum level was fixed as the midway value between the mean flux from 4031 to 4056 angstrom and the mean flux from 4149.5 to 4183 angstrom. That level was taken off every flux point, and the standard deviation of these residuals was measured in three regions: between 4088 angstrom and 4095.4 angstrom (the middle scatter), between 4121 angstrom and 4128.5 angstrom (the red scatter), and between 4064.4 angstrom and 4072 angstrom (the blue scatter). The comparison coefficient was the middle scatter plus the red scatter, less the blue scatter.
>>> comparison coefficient 5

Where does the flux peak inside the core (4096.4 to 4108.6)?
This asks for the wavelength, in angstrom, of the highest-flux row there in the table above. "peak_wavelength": 4105.32 angstrom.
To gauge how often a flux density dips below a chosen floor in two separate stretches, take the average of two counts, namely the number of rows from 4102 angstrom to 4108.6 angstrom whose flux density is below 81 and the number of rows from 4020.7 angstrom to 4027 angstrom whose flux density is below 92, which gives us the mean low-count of 3.00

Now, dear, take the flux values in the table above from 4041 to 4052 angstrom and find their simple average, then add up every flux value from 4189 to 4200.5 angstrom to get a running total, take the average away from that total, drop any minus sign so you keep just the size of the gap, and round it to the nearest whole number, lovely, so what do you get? 974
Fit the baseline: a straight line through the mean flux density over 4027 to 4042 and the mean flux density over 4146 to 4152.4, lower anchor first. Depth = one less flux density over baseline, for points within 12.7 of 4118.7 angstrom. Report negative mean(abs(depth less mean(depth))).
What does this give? -0.148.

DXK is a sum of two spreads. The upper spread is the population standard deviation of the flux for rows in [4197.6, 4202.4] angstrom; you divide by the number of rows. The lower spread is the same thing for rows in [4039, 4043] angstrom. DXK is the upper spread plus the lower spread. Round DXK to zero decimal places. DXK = 33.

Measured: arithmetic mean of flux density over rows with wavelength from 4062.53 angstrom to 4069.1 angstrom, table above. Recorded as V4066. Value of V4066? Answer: 90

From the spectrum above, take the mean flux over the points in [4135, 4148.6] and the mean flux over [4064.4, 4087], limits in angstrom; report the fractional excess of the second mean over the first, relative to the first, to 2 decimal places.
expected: 0.16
